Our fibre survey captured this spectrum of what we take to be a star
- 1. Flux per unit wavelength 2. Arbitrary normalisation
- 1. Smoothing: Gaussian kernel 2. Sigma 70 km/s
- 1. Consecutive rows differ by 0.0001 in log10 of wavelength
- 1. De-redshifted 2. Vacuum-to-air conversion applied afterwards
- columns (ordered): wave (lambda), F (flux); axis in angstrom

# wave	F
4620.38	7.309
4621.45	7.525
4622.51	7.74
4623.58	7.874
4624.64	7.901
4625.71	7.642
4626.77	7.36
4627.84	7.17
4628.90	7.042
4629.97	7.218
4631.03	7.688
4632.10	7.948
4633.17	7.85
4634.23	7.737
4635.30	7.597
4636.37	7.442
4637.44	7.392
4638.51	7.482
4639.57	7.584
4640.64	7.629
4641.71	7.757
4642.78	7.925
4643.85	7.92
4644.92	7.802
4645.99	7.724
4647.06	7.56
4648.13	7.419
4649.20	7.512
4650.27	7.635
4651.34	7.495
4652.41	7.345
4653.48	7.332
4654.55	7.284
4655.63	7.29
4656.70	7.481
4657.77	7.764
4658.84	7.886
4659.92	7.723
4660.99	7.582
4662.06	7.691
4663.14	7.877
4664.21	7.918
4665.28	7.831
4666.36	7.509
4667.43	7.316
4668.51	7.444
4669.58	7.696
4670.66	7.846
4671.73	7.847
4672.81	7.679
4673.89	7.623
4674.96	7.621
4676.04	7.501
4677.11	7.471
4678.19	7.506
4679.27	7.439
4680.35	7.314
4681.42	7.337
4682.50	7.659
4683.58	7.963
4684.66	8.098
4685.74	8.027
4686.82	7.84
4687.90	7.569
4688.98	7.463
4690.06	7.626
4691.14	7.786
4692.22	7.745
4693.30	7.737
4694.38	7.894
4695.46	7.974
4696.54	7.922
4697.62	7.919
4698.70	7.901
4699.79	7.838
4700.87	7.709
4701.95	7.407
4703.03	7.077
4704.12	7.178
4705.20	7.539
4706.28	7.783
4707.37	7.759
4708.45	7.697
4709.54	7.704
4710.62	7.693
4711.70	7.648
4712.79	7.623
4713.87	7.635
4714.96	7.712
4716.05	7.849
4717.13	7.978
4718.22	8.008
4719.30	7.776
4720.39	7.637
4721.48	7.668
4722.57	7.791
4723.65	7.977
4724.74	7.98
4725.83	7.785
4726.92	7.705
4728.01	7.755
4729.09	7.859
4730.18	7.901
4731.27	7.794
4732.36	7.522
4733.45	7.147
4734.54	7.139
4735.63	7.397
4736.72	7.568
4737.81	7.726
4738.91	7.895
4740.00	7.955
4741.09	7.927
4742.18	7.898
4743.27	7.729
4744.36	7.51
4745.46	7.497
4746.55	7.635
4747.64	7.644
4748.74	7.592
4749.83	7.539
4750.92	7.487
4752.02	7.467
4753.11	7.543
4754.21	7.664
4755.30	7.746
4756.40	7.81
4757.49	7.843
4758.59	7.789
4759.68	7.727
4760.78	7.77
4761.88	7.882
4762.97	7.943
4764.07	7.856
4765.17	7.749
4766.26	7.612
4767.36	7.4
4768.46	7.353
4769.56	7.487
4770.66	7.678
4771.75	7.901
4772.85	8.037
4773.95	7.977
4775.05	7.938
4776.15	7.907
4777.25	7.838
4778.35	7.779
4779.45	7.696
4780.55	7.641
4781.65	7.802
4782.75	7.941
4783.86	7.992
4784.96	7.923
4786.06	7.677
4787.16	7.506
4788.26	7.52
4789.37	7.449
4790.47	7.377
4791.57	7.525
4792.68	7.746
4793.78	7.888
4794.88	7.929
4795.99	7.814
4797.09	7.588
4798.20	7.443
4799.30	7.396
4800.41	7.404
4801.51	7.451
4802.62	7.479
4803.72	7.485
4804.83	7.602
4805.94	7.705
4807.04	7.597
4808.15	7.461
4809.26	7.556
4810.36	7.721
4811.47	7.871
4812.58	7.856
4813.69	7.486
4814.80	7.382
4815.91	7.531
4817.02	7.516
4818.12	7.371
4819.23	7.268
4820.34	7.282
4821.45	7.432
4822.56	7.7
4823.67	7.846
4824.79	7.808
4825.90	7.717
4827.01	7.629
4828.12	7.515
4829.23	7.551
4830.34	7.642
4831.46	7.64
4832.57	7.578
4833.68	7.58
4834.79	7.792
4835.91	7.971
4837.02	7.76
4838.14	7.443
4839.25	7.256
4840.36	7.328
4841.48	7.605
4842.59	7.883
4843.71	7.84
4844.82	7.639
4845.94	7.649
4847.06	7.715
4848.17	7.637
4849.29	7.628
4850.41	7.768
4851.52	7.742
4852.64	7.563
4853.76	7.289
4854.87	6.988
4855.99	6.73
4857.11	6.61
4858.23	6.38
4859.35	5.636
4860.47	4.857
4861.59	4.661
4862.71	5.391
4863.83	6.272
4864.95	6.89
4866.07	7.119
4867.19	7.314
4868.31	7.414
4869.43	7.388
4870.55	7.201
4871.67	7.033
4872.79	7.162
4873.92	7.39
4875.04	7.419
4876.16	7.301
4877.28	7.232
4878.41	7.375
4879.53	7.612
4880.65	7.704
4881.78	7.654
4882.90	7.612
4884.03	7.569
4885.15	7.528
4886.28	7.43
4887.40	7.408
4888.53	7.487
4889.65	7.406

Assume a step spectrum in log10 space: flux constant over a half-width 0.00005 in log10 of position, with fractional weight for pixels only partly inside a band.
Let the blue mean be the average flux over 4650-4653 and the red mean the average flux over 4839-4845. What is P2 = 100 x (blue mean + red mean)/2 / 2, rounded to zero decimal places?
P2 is 377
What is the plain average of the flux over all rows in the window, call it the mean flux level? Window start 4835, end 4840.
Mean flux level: 7.61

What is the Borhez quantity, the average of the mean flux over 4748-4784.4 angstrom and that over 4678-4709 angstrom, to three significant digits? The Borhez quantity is 7.71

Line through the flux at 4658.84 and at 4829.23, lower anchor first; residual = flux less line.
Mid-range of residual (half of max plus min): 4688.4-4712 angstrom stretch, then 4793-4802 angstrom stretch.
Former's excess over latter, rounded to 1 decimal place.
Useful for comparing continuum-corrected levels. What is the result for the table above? -0.3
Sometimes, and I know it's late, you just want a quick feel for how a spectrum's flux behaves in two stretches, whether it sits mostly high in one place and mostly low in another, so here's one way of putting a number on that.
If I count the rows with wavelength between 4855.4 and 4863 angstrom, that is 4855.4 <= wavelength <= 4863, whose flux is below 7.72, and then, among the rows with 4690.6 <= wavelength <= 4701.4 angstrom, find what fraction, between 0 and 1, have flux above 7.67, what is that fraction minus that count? -6.0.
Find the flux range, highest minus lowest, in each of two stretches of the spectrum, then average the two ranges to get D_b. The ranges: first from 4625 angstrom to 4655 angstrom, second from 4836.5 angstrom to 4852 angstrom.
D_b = 0.77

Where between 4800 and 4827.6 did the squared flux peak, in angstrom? 4811.47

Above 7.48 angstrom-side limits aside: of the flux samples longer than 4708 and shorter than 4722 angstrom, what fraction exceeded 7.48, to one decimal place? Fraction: 1.0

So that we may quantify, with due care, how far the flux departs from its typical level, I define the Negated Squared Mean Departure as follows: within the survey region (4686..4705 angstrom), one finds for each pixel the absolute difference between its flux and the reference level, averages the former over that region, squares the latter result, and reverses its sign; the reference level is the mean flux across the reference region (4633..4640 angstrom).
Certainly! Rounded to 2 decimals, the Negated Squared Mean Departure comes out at -0.06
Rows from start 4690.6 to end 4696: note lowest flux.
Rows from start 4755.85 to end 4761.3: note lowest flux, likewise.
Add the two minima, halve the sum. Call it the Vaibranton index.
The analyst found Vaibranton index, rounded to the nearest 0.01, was 7.73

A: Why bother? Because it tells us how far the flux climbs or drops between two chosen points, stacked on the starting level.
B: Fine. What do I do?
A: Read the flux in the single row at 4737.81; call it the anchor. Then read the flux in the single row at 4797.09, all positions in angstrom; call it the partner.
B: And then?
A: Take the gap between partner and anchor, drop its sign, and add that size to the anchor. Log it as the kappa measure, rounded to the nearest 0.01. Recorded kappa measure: 7.86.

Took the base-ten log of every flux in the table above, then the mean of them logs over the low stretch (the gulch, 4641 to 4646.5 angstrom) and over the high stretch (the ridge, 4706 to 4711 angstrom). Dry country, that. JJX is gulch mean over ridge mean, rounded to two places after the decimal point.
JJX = 1.01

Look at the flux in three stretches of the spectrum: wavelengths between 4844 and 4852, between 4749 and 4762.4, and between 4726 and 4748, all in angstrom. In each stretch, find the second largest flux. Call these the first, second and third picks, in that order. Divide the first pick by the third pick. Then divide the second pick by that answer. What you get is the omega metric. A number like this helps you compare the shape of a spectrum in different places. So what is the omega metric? 8.0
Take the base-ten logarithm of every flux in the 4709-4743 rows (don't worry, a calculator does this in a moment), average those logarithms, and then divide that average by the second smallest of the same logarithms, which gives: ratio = 1.040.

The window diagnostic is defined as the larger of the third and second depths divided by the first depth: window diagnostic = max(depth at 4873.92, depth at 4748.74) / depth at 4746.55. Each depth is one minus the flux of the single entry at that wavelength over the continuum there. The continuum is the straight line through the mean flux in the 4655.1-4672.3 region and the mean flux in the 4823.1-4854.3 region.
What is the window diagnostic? 11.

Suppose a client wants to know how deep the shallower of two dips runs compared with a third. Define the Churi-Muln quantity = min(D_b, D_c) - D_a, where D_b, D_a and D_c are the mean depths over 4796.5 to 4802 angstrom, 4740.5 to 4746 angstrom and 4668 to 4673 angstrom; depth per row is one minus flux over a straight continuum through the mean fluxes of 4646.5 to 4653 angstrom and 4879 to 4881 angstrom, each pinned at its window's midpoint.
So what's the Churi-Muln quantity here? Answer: -0.006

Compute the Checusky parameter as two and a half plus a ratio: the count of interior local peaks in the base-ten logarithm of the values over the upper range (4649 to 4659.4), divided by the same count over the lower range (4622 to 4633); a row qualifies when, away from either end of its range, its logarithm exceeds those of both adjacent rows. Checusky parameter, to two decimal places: 3.50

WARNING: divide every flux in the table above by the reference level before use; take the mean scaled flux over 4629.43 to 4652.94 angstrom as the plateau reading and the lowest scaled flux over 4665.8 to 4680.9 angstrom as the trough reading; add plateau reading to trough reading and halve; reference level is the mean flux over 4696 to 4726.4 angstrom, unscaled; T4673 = 0.967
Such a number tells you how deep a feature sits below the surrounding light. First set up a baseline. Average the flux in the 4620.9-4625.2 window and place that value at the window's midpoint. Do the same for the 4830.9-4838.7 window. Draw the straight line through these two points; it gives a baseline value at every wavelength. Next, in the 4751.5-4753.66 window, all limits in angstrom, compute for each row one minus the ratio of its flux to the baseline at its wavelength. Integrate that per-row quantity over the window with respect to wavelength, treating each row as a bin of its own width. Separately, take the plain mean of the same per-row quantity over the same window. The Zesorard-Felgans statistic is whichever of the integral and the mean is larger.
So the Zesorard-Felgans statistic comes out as 0.06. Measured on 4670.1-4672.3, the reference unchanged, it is -0.01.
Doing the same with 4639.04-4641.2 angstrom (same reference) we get 0.04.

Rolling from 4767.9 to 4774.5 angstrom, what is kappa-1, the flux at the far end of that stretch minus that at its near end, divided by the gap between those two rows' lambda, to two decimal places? 0.11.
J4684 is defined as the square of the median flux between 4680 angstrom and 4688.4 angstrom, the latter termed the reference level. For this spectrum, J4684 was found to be 60.1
